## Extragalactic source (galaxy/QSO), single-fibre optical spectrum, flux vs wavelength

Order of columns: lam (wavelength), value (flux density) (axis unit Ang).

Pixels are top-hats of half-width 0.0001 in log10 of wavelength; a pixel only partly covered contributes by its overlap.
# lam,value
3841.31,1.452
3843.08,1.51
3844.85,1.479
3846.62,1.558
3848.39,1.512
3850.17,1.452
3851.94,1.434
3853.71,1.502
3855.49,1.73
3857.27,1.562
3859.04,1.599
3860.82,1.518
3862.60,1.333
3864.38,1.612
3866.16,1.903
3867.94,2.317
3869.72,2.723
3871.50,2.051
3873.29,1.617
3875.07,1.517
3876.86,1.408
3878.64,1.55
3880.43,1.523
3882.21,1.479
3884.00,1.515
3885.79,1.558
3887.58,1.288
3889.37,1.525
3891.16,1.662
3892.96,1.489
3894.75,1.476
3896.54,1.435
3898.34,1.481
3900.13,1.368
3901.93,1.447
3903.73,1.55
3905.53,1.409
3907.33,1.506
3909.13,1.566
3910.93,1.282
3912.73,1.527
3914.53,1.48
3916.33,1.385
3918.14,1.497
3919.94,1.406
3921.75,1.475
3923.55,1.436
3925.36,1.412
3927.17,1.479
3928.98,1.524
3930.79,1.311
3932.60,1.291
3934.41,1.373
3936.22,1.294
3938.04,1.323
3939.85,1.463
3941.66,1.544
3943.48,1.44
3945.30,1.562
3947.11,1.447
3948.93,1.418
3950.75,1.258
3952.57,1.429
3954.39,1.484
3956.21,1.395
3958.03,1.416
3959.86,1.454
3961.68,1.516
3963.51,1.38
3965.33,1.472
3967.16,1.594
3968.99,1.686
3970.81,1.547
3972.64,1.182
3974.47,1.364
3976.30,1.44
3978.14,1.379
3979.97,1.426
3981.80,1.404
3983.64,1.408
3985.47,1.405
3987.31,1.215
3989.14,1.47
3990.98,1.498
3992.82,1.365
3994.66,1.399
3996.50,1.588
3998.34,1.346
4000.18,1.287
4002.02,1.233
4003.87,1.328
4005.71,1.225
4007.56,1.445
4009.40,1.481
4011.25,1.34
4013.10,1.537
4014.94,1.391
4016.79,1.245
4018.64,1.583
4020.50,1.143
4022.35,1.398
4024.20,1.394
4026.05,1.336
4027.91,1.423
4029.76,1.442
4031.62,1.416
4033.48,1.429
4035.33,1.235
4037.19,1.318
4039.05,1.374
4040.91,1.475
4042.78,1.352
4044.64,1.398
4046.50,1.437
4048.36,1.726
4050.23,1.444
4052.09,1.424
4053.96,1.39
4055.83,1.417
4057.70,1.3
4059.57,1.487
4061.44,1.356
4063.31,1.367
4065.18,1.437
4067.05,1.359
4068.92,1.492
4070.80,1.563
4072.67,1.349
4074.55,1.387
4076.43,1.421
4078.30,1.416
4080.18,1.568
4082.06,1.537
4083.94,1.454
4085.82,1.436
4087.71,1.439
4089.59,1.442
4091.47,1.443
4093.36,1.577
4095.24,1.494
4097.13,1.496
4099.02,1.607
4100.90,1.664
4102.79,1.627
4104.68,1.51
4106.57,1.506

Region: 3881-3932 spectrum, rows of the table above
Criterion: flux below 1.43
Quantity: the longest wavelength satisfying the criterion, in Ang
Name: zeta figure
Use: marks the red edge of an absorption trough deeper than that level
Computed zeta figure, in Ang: 3930.79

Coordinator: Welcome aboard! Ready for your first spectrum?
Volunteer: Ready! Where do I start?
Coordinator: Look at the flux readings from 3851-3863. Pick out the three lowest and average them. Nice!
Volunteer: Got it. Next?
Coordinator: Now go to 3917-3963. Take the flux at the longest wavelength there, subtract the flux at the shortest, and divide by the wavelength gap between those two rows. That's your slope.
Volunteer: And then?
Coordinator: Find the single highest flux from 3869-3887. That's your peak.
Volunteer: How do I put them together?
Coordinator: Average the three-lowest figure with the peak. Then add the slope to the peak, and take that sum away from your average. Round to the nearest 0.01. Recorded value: -0.65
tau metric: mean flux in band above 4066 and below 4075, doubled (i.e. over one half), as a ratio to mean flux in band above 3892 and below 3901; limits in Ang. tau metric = 1.97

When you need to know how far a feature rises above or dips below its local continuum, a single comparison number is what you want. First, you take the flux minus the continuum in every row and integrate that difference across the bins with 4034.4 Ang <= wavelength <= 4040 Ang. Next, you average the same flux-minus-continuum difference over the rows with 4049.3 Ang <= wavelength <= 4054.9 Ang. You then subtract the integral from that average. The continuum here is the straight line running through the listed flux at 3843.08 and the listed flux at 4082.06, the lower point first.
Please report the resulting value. 1.1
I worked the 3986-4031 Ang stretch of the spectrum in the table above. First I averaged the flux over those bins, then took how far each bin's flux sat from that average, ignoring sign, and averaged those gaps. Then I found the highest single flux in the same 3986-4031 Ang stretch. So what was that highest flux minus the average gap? 1.50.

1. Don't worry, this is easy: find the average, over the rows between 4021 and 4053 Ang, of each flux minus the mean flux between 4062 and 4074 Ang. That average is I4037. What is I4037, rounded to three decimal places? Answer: -0.015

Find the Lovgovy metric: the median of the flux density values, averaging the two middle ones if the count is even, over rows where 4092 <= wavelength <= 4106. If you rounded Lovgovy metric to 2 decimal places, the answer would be 1.58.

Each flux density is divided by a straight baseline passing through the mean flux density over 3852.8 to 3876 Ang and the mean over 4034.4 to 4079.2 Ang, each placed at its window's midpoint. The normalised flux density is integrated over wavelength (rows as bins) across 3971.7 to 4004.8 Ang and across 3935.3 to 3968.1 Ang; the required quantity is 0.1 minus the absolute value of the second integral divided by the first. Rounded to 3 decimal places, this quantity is -0.894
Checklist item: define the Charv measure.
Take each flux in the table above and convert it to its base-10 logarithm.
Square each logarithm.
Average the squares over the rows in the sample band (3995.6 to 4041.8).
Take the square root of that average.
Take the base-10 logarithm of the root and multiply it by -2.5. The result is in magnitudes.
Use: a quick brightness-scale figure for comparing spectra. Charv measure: 2.12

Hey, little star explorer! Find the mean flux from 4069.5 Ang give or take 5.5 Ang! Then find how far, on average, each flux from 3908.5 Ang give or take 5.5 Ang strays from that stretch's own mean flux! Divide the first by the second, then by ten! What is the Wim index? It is 1.7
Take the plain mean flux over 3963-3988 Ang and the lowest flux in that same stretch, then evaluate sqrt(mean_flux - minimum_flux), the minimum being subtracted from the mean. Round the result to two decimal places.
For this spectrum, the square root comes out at 0.49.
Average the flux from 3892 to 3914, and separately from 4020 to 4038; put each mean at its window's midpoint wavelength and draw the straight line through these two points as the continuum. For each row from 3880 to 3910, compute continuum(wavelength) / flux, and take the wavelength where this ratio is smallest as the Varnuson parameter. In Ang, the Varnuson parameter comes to 3891.16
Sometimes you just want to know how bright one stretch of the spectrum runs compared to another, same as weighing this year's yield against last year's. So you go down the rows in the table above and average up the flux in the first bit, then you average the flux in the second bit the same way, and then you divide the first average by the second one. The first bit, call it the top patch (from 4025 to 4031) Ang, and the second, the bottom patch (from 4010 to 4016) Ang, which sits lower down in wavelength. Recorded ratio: 0.98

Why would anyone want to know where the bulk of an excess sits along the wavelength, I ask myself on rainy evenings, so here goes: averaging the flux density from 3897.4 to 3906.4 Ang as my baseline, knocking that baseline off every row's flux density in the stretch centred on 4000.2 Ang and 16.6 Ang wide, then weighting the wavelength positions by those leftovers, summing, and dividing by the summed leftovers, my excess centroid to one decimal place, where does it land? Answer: 4002.0 Ang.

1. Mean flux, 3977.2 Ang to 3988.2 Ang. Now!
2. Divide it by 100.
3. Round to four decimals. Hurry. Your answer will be 0.0137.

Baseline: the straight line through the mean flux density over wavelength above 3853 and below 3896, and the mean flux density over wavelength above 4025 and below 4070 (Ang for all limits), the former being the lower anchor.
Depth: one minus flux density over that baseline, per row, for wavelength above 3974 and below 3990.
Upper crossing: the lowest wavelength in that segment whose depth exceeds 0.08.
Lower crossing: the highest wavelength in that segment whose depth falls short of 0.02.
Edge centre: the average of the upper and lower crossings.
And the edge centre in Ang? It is 3981.8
